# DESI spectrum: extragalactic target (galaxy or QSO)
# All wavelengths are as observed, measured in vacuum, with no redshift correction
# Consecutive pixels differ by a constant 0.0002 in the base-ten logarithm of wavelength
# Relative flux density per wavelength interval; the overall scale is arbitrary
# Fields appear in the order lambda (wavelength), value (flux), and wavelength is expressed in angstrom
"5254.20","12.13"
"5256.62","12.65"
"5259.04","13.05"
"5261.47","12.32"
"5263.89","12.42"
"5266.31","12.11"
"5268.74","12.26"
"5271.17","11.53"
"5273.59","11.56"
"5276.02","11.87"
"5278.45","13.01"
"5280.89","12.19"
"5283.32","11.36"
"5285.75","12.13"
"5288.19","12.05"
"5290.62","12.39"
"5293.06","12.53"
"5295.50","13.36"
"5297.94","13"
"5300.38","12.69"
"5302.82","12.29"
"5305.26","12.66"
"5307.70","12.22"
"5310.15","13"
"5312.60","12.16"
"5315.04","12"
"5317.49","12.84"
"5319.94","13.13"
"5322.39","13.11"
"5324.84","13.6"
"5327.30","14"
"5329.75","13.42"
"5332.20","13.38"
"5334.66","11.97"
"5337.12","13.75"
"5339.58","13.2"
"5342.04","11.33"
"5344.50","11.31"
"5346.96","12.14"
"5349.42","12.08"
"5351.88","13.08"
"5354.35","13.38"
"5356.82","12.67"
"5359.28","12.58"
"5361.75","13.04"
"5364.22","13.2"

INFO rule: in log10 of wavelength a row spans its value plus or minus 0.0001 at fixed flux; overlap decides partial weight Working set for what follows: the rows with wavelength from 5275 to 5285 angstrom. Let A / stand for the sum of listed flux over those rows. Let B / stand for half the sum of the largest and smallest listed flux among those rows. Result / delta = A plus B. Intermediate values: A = 48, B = 12.2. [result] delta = 61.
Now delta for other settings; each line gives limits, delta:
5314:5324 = 64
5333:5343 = 63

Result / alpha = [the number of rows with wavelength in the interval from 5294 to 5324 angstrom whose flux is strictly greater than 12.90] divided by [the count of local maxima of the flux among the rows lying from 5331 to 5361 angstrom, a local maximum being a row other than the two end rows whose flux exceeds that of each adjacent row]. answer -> 1.67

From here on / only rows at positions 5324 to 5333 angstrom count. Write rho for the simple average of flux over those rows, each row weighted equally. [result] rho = 13.6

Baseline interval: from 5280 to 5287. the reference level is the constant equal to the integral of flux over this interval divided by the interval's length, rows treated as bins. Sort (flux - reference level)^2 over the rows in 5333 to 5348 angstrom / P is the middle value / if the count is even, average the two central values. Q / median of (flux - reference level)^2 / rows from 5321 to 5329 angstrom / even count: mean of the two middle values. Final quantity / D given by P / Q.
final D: 0.1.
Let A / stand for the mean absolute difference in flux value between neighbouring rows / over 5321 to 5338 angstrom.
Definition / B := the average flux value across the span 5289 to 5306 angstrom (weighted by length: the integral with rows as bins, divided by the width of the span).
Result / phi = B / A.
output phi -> 16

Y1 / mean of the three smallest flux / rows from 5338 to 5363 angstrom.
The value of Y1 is 11.6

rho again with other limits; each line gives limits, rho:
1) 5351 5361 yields 12.9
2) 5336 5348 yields 12.3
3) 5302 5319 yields 12.5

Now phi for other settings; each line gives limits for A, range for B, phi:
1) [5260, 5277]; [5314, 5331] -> 48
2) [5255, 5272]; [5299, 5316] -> 31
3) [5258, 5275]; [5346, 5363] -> 37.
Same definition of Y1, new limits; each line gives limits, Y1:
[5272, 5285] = 11.6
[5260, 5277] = 11.7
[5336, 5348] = 11.6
